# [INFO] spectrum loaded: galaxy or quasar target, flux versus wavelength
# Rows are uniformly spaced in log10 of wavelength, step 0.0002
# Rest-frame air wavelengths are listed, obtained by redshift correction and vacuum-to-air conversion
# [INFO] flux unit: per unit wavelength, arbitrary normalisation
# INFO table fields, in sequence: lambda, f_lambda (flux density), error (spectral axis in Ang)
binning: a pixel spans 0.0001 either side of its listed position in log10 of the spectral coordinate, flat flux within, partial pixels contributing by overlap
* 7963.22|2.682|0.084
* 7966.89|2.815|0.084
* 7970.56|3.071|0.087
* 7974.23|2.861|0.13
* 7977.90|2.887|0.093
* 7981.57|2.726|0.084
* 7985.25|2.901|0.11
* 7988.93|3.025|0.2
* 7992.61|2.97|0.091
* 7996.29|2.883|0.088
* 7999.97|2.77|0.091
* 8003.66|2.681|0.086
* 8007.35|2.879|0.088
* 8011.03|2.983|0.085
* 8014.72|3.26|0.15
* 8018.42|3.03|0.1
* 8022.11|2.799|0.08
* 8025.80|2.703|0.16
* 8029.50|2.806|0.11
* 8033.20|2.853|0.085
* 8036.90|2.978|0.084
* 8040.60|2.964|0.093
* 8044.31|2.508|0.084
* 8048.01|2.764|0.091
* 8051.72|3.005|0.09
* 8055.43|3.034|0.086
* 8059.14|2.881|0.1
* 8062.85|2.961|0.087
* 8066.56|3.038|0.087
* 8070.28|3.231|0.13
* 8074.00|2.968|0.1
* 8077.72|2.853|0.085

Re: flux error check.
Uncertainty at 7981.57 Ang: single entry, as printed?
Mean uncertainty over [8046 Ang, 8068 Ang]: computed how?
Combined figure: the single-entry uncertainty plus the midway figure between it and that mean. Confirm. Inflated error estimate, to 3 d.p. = 0.171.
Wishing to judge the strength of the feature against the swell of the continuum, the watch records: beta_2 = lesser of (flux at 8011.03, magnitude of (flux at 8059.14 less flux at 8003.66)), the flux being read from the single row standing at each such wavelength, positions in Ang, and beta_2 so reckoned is 0.20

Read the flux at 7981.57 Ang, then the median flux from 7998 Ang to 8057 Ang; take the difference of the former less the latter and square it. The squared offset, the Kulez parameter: 0.020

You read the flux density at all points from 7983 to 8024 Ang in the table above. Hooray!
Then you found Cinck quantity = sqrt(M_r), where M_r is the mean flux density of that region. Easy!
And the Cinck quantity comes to 1.71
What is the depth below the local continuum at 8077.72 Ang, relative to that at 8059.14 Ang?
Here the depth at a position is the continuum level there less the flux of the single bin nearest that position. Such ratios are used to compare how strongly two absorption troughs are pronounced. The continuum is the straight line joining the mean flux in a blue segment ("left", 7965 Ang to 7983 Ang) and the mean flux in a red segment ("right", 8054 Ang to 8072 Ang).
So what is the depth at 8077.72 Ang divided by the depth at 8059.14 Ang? 1.4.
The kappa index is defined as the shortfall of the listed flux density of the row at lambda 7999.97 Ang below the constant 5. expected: 2.23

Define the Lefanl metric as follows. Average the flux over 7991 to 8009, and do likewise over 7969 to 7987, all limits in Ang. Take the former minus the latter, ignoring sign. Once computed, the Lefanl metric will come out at 0.053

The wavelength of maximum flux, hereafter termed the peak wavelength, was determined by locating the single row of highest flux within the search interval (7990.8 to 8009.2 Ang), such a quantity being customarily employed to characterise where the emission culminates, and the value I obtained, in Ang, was 7992.61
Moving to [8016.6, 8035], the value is 8018.42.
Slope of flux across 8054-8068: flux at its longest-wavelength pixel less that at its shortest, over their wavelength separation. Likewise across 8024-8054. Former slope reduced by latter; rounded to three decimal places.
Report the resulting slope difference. -0.011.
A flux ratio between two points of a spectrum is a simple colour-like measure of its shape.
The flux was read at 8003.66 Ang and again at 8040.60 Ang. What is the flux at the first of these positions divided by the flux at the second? 0.905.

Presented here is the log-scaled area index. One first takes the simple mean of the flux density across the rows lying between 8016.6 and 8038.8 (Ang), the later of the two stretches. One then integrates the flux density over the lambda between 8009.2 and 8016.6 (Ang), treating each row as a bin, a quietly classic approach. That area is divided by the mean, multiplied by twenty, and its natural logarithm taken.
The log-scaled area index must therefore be 5.1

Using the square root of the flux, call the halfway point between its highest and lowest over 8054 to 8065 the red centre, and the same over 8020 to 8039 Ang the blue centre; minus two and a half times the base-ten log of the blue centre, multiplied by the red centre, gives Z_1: -0.97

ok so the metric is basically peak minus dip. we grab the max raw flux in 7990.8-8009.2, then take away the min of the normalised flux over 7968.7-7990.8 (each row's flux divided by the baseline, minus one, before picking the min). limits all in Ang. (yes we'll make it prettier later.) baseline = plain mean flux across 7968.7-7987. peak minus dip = 3.03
